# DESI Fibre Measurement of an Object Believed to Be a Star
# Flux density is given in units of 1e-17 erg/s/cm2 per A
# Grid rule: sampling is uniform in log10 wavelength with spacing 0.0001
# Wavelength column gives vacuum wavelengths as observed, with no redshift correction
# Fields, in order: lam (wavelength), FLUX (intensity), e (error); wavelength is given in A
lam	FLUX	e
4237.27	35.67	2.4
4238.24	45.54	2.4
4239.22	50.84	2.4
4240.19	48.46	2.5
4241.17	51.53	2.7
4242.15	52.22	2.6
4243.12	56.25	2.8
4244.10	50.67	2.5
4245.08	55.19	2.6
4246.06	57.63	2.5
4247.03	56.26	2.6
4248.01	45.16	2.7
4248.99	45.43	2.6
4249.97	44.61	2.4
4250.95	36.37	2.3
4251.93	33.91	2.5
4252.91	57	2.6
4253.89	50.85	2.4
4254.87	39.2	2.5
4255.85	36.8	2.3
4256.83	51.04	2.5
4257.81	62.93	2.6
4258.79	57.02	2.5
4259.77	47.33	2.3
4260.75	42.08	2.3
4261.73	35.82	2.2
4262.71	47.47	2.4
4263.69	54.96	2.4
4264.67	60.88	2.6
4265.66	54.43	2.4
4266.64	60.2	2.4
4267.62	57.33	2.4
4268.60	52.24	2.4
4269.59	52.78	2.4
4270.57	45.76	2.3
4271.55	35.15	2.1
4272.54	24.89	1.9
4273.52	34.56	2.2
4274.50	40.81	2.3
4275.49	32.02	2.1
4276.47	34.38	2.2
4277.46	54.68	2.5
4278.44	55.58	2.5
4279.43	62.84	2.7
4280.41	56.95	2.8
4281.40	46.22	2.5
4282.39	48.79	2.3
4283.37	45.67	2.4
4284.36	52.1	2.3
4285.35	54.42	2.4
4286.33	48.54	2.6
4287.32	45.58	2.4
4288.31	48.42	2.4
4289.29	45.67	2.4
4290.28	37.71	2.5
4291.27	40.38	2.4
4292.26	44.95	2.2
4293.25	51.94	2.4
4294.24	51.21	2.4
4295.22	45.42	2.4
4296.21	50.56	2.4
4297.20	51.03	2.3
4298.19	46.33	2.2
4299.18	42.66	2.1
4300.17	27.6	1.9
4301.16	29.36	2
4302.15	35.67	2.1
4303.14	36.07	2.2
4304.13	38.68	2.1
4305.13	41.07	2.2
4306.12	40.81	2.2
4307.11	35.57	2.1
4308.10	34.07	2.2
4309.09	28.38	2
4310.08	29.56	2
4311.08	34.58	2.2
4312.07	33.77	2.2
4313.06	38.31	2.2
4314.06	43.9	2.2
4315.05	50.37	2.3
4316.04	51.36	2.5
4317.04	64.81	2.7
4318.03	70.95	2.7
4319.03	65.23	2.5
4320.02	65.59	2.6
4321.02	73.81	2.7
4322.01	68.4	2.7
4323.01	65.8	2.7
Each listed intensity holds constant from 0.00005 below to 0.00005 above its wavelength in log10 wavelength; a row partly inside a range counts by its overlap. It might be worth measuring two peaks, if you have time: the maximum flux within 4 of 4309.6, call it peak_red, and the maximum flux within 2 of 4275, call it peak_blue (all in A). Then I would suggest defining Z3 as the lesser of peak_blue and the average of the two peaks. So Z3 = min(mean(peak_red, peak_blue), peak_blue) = 40.8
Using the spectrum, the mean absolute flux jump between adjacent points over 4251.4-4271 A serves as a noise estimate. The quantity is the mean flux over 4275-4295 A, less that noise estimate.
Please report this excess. 40.0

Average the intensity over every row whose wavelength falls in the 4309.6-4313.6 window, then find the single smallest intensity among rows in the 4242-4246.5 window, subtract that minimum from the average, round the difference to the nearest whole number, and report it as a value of -17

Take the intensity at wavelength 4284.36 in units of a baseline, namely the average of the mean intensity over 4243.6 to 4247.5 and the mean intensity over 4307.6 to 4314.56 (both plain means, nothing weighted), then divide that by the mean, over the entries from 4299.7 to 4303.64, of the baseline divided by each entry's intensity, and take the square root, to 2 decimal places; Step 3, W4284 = 0.91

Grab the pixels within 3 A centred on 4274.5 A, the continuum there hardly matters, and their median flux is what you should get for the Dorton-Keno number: 35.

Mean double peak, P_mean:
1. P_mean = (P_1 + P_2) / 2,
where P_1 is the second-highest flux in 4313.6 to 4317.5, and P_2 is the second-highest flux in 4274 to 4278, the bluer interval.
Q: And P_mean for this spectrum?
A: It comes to 46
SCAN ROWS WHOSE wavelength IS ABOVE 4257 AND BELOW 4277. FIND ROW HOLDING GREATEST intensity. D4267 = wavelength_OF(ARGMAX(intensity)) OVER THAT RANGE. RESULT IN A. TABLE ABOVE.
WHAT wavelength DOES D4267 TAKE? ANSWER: 4257.81 A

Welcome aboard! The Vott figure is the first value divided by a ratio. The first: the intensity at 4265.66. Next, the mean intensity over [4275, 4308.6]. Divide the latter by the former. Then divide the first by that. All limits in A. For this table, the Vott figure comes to 66.6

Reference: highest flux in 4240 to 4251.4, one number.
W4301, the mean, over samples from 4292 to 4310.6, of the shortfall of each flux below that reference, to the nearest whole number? 18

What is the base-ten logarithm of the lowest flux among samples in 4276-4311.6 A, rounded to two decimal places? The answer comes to 1.44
